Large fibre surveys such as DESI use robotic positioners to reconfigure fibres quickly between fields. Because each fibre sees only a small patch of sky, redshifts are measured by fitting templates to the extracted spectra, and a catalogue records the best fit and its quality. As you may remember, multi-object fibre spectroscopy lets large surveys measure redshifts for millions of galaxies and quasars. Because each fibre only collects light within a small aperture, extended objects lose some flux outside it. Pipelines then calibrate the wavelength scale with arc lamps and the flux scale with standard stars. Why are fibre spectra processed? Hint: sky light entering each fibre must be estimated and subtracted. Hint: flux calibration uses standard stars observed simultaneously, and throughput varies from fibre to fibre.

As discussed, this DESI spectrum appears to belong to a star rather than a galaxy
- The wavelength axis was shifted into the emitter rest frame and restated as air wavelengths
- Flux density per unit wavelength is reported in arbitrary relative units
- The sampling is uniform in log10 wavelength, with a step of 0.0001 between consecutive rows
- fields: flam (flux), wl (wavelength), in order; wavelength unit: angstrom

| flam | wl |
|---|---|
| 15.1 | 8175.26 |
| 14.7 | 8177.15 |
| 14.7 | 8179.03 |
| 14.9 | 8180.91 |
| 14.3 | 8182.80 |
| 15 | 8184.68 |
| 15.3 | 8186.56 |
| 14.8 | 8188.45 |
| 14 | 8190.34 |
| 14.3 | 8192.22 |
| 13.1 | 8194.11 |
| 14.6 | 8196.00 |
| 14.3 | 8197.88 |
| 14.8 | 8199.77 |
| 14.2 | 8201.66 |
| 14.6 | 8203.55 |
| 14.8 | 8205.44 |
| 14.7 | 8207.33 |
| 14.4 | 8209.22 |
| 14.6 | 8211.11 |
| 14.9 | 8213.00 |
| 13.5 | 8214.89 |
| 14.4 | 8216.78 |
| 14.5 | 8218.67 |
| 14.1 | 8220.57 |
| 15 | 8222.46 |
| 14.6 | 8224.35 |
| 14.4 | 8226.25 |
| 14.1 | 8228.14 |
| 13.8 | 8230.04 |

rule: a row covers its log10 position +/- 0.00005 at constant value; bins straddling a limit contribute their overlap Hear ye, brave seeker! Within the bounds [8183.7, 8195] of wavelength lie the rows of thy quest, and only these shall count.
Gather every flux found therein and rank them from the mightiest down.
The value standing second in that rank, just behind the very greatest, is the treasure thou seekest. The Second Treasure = 15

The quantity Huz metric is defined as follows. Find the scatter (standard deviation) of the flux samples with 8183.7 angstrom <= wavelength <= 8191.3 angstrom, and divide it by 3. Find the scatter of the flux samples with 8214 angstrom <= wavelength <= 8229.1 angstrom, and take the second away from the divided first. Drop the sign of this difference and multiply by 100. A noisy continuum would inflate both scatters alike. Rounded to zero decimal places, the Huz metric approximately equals 25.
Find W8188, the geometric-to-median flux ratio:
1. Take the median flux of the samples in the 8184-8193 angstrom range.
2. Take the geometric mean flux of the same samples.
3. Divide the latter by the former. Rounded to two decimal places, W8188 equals 0.99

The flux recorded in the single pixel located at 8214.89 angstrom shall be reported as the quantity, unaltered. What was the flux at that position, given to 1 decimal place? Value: 13.5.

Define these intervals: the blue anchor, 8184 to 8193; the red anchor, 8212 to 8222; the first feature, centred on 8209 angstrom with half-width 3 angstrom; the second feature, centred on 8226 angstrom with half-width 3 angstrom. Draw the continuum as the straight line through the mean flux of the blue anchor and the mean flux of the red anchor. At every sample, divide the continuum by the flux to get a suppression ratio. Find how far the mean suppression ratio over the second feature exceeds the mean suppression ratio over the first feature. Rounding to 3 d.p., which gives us -0.003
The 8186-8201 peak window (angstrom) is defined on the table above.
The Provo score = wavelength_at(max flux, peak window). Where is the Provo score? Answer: 8186.56 angstrom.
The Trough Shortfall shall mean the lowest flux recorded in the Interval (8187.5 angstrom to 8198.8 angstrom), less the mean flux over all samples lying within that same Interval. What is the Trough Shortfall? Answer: -1.1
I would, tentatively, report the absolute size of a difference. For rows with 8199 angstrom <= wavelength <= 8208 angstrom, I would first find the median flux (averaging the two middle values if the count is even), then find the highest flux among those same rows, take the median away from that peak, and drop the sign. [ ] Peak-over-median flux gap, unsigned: 0.10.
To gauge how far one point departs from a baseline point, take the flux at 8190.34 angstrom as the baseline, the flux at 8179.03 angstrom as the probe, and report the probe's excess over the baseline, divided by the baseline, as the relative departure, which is 0.050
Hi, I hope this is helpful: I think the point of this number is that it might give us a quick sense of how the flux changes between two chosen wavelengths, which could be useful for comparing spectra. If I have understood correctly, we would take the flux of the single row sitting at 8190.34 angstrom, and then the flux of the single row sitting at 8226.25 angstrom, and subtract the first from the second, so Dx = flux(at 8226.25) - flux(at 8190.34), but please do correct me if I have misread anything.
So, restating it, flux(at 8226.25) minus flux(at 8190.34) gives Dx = 0.40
